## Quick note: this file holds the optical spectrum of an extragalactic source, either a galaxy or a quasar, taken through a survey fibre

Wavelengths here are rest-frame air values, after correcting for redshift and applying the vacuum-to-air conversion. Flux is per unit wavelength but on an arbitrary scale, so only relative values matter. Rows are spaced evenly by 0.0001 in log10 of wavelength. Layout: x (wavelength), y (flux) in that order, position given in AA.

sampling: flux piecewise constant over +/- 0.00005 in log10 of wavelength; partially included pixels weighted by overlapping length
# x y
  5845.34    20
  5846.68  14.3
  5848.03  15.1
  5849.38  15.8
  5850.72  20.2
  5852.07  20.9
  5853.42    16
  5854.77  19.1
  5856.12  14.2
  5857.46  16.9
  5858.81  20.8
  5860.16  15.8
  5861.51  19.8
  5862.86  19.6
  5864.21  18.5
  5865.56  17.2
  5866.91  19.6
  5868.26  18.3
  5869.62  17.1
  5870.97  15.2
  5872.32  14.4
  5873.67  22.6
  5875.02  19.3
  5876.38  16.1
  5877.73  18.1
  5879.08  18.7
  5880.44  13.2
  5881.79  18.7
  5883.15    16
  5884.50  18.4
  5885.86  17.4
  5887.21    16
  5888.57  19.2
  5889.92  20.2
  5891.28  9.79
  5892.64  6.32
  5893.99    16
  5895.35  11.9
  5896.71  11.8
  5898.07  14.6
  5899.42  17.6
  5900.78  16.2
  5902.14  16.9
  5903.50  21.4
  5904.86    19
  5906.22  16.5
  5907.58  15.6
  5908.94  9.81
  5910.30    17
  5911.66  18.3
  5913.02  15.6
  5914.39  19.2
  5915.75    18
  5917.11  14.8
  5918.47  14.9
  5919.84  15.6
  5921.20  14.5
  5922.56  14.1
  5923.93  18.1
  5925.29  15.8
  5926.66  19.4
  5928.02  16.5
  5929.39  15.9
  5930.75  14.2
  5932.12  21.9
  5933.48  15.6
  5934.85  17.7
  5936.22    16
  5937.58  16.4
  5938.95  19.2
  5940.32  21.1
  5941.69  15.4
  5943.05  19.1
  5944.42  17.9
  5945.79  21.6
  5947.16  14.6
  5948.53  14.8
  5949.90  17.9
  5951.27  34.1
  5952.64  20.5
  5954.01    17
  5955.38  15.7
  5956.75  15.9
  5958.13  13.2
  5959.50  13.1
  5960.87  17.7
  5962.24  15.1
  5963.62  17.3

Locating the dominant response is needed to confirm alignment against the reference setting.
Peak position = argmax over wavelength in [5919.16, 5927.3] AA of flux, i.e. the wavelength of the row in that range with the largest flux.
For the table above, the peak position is 5926.66 AA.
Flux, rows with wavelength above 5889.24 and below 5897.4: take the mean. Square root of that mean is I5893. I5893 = 3.56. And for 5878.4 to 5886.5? 4.13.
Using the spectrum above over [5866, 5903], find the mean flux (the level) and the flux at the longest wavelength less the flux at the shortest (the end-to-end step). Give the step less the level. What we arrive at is -19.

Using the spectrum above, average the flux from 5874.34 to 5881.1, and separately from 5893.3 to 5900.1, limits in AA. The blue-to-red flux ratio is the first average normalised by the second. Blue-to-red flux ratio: 1.19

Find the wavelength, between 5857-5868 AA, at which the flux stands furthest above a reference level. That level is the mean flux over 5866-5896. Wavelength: 5858.81 AA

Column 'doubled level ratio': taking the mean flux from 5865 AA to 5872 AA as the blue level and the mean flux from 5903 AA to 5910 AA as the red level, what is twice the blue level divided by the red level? 2.1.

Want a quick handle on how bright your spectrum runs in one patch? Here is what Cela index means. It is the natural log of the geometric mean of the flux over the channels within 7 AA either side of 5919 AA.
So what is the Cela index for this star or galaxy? 2.77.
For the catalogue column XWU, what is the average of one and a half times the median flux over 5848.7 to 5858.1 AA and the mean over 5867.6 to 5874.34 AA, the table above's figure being 21.4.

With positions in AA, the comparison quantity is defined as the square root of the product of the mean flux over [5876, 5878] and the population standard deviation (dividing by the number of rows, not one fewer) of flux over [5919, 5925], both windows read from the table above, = 5.2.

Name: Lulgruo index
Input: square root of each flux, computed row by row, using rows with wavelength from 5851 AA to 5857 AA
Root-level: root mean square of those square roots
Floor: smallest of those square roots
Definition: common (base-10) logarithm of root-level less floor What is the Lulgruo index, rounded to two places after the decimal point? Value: -0.38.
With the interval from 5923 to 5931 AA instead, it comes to -0.51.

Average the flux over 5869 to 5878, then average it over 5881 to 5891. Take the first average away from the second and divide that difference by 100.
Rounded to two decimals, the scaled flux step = 0.00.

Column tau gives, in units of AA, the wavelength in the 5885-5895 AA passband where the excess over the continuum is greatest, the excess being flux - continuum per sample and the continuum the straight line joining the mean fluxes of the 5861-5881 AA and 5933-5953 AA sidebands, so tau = 5889.92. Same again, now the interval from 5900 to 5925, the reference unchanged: 5903.50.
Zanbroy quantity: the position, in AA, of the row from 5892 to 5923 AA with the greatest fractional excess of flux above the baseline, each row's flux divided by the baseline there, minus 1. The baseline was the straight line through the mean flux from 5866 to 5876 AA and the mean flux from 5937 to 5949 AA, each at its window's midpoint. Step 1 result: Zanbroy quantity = 5903.50 AA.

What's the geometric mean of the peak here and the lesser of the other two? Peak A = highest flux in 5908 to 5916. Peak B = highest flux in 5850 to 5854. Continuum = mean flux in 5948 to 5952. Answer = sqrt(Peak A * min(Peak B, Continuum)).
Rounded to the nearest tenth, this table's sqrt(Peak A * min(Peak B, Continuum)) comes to 20.0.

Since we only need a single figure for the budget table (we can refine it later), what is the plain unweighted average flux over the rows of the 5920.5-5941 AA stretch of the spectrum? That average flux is 17.1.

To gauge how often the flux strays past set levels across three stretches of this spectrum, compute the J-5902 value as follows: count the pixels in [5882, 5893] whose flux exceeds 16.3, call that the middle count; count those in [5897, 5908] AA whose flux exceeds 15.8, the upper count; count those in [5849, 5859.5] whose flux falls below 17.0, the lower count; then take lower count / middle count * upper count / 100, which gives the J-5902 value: 0.060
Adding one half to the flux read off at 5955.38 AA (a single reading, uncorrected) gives 16.2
